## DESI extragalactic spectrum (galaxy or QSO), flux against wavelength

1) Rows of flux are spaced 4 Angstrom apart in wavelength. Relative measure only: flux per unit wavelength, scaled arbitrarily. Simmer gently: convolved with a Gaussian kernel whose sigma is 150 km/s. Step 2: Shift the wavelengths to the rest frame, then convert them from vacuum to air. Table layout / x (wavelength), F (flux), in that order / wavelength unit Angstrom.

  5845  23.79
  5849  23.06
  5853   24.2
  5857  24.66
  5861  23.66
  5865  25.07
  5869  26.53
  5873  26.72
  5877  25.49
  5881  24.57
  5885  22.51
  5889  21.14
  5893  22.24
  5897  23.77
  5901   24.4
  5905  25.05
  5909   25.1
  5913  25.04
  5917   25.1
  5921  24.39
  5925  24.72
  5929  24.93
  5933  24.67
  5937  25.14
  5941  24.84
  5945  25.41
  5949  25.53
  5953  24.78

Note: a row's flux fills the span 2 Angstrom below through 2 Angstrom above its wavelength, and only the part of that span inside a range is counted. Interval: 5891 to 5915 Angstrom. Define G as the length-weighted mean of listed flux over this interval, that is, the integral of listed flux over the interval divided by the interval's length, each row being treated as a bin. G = 24.3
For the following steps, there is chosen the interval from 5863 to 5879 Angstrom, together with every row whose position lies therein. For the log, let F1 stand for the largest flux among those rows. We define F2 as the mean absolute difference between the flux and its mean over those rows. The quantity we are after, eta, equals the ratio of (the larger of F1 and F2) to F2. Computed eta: 40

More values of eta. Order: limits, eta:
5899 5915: 101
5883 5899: 33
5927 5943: 180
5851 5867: 54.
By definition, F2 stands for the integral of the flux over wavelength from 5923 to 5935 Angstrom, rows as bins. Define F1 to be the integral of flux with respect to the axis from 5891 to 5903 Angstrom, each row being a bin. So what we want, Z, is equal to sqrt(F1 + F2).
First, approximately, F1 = 282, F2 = 297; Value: 24.1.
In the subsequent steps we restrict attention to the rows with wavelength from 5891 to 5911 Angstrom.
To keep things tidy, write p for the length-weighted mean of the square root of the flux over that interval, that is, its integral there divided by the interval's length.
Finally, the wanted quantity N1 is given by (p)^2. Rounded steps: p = 4.91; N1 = 24.1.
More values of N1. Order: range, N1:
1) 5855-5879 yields 25.3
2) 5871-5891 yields 24.0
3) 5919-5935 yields 24.7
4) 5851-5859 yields 24.4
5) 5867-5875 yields 26.6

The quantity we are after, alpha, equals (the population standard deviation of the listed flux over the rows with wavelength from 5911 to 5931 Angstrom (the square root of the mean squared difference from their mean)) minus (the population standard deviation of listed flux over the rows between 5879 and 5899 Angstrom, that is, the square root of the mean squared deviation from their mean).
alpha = -0.9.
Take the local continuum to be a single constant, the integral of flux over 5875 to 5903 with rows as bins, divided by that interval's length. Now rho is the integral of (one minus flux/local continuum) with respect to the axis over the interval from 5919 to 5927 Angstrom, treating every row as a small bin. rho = -0.38 Angstrom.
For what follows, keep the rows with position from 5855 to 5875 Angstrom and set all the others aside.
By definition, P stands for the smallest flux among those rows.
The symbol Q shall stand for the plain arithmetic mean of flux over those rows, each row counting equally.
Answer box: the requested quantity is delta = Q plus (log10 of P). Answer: 26.7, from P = 23.66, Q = 25.3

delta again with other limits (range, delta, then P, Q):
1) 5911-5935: 26.2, 24.39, 24.8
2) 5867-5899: 25.4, 21.14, 24.1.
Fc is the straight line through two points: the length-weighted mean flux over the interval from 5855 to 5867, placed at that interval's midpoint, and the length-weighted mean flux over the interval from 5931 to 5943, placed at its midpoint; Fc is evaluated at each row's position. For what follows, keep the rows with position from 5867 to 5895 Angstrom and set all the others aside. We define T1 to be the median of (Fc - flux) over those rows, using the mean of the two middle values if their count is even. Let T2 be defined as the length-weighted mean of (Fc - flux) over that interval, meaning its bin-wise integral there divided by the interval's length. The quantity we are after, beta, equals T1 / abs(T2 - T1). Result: 0.01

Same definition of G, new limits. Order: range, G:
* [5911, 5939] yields 24.9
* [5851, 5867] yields 24.4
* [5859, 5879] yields 25.5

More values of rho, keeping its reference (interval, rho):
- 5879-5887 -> -0.03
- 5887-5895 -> 0.60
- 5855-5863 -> -0.24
